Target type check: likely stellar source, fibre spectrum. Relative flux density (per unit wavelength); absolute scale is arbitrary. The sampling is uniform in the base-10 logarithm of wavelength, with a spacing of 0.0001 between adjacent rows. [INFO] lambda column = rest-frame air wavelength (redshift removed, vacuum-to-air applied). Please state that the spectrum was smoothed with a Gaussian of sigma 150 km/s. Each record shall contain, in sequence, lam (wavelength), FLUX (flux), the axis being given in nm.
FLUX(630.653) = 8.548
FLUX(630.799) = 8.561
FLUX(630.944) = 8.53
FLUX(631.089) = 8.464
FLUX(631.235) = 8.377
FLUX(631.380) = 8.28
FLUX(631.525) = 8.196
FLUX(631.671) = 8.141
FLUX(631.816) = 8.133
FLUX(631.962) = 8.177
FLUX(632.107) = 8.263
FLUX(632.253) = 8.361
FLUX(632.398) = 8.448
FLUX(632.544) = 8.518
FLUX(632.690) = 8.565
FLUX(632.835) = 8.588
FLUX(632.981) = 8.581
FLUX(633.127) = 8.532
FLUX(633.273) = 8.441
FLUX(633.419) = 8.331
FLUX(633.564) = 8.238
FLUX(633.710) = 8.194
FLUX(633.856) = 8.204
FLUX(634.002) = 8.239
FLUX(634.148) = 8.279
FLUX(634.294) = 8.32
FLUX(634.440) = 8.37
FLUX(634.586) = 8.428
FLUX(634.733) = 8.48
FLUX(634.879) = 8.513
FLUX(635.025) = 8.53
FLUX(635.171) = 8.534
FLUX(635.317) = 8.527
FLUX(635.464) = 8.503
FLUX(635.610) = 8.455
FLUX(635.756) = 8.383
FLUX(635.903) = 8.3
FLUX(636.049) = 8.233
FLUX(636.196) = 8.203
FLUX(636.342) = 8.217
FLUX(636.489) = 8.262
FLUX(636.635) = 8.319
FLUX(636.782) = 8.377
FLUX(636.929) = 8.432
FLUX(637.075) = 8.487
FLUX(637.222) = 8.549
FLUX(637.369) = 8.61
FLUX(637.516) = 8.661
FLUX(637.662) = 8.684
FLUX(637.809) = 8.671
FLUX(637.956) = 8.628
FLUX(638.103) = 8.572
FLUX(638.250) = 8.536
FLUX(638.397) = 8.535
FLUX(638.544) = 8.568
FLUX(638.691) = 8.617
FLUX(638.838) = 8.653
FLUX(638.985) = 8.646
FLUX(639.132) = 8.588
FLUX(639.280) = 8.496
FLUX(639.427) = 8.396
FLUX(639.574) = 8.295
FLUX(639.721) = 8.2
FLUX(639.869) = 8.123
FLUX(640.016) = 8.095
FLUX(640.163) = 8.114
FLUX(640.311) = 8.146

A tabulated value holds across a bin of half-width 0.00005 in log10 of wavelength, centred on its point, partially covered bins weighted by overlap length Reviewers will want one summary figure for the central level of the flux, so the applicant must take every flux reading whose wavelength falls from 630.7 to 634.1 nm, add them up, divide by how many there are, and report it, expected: 8.36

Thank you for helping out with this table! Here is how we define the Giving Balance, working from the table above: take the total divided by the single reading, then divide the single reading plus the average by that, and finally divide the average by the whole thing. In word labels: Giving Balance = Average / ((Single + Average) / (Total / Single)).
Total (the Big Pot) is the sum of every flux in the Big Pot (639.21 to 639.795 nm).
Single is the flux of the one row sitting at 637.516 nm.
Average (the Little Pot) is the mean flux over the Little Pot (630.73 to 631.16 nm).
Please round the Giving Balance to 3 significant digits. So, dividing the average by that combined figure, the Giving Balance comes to 1.91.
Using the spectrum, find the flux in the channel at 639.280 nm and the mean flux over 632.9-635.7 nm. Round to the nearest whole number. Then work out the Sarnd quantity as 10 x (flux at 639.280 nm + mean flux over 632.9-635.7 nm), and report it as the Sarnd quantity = 169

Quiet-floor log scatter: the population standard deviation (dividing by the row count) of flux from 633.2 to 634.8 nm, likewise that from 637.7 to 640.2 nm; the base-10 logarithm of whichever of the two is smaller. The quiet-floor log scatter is -1.02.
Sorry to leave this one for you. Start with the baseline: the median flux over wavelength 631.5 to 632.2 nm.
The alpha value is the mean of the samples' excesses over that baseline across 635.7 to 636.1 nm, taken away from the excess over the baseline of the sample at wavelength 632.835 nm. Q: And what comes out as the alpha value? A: 0.28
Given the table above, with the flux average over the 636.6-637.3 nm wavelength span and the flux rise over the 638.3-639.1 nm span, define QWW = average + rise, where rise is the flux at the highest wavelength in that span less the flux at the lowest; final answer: 8.54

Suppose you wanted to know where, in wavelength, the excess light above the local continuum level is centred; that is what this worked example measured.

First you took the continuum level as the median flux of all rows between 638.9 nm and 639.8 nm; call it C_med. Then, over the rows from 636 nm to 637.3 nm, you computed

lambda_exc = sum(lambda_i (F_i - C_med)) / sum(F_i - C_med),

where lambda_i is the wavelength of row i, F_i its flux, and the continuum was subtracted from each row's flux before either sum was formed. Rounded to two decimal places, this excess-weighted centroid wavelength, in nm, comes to 636.22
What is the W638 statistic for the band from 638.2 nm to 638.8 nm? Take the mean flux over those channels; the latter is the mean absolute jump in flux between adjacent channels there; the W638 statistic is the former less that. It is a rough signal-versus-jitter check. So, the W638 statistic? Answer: 8.54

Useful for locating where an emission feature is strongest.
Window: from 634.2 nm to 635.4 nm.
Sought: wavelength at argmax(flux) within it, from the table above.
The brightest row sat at 635.171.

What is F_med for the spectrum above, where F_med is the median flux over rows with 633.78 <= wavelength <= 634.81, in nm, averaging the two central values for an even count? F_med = 8.32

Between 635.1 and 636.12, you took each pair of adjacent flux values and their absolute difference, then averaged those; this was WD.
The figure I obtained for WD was 0.050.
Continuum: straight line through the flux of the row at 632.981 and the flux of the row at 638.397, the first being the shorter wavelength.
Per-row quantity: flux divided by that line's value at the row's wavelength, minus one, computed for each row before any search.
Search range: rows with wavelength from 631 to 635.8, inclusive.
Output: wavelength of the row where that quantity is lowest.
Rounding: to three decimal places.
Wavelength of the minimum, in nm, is 631.816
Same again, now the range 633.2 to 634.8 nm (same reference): 633.710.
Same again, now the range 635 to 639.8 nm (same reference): 636.196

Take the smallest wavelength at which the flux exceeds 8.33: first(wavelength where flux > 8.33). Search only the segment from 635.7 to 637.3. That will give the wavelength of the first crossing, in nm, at 635.756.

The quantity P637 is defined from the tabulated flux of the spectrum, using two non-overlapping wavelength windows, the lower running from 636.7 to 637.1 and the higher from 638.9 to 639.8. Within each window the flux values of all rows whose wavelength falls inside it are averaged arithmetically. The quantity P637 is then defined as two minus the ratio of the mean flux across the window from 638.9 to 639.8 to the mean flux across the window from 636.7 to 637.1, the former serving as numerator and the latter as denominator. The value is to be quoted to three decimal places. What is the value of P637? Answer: 0.999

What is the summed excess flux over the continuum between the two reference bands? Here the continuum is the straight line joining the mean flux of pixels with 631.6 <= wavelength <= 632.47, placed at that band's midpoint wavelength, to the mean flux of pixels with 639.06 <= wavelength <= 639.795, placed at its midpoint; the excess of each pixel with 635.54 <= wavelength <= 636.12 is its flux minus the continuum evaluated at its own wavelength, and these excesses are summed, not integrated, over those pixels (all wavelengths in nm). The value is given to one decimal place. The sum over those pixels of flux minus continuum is 0.1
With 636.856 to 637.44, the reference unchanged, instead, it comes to 0.7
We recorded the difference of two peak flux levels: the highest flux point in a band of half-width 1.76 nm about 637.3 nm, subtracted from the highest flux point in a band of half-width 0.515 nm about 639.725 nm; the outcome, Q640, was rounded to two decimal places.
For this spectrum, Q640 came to -0.19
